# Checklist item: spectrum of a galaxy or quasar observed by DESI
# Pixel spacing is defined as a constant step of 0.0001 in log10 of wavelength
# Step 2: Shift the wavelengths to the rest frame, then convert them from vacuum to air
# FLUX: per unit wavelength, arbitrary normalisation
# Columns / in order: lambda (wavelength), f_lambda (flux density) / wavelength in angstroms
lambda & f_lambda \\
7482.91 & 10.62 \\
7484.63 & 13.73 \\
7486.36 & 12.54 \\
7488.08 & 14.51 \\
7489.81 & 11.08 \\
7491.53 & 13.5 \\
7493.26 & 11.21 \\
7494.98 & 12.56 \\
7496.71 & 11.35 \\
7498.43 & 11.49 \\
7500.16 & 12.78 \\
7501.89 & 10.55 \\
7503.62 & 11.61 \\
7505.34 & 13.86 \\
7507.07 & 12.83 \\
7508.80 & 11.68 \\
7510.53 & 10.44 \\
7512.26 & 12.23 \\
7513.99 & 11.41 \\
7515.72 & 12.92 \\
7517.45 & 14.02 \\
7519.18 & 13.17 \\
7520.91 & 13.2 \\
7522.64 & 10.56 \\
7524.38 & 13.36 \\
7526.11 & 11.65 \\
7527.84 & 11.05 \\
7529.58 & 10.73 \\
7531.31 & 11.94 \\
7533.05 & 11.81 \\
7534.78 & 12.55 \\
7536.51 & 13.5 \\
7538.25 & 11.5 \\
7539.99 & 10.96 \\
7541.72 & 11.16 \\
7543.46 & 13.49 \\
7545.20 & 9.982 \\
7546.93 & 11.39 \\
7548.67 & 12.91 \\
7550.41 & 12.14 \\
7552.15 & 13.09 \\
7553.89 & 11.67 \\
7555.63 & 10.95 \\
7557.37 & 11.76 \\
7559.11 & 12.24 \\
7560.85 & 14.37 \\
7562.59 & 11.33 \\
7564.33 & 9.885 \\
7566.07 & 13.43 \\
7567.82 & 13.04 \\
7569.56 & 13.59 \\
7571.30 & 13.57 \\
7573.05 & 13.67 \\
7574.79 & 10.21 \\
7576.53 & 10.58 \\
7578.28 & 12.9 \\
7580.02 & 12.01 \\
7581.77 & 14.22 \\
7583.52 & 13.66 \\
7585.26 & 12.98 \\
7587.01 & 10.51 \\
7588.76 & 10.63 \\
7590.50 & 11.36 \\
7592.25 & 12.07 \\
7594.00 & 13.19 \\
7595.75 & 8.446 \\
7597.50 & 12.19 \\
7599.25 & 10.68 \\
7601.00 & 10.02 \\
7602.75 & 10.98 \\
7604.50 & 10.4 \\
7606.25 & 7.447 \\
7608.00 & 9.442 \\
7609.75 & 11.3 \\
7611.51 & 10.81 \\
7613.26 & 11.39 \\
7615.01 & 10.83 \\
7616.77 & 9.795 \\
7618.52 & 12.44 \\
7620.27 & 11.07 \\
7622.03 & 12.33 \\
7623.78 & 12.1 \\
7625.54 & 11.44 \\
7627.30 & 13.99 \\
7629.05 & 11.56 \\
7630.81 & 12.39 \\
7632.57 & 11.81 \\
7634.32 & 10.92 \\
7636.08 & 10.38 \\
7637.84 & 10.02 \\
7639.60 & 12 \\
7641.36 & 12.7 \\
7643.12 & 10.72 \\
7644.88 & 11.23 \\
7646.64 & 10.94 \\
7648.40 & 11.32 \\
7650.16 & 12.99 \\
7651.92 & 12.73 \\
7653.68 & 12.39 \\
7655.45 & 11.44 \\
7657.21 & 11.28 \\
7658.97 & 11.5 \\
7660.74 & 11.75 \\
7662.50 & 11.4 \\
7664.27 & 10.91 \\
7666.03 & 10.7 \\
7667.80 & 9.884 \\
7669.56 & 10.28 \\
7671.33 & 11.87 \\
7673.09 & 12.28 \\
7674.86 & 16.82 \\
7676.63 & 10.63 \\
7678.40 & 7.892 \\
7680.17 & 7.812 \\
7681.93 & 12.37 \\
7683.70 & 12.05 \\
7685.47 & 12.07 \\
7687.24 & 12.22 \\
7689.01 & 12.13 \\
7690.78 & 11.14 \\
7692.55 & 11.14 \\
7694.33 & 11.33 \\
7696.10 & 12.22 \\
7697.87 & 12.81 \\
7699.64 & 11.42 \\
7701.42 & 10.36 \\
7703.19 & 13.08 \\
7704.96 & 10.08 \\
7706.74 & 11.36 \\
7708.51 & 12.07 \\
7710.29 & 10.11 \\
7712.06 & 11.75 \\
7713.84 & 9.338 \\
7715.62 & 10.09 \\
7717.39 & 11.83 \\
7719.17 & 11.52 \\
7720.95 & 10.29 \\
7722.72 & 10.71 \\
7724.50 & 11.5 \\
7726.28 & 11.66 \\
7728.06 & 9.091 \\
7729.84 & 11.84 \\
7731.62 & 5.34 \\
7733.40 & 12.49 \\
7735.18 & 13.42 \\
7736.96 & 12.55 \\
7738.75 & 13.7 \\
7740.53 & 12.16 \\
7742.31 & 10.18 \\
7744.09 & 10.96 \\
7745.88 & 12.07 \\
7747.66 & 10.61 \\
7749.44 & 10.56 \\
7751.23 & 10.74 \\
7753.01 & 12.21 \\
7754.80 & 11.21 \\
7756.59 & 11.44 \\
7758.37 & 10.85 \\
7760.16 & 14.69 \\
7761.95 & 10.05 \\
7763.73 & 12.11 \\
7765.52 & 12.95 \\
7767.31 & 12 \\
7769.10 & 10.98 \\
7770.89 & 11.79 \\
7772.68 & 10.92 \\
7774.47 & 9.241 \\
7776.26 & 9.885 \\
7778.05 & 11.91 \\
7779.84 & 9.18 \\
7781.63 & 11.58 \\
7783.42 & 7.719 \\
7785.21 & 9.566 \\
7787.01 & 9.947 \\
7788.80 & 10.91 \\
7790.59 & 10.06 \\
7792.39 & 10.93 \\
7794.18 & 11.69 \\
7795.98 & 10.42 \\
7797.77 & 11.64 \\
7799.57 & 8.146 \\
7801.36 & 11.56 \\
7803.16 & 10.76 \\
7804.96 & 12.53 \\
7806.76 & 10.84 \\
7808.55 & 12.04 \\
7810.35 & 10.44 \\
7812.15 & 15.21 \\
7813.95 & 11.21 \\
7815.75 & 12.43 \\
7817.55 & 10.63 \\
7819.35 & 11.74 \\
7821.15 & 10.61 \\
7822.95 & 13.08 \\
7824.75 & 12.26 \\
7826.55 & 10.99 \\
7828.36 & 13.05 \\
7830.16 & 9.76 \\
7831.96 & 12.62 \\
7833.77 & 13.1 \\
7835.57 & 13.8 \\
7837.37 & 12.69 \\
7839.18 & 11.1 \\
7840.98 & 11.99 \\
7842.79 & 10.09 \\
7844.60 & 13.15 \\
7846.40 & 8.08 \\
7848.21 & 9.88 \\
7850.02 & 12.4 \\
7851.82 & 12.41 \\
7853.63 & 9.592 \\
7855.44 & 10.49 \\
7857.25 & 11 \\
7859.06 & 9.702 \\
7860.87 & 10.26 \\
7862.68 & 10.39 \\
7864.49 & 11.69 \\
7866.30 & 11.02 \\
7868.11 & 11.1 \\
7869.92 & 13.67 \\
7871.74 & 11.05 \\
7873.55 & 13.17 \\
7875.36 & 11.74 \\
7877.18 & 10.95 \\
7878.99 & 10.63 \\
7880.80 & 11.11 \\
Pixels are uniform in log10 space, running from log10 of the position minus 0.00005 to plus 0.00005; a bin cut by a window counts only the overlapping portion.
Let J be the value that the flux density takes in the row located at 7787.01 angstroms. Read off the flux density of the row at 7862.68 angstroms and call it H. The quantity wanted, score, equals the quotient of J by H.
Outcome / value 0.96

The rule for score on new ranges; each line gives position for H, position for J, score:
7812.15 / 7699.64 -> 0.75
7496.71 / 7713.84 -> 0.82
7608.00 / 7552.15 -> 1.39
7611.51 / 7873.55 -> 1.22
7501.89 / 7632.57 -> 1.12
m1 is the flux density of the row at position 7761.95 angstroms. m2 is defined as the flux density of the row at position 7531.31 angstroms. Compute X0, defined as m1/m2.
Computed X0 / 0.8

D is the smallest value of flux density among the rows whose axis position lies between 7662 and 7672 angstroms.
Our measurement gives 9.884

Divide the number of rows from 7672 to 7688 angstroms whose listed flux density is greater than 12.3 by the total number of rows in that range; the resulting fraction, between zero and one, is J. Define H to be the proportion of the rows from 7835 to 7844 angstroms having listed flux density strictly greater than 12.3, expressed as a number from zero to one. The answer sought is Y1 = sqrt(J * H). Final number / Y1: 0.30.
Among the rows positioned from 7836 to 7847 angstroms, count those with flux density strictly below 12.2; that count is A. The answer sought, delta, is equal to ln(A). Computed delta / 1.4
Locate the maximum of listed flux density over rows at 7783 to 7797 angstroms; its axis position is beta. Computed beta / 7794.18 angstroms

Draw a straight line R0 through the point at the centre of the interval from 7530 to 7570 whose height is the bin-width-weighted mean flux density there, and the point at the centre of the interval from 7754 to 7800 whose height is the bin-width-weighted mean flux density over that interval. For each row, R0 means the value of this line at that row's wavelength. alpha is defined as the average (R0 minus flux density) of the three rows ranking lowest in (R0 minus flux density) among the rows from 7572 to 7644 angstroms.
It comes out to -2.1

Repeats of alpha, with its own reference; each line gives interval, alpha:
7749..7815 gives -3.4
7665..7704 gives -2.9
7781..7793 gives -0.3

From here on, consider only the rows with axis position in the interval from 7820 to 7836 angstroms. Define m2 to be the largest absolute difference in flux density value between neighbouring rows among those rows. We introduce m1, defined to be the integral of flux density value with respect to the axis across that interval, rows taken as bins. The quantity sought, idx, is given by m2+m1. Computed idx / 197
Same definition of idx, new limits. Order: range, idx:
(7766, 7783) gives 186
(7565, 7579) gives 180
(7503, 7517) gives 173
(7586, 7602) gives 181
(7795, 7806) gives 123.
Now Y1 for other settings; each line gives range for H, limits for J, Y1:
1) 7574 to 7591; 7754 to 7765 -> 0.26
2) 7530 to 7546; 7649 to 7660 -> 0.41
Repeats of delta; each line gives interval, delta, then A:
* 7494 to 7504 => 1.4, 4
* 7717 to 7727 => 1.8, 6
